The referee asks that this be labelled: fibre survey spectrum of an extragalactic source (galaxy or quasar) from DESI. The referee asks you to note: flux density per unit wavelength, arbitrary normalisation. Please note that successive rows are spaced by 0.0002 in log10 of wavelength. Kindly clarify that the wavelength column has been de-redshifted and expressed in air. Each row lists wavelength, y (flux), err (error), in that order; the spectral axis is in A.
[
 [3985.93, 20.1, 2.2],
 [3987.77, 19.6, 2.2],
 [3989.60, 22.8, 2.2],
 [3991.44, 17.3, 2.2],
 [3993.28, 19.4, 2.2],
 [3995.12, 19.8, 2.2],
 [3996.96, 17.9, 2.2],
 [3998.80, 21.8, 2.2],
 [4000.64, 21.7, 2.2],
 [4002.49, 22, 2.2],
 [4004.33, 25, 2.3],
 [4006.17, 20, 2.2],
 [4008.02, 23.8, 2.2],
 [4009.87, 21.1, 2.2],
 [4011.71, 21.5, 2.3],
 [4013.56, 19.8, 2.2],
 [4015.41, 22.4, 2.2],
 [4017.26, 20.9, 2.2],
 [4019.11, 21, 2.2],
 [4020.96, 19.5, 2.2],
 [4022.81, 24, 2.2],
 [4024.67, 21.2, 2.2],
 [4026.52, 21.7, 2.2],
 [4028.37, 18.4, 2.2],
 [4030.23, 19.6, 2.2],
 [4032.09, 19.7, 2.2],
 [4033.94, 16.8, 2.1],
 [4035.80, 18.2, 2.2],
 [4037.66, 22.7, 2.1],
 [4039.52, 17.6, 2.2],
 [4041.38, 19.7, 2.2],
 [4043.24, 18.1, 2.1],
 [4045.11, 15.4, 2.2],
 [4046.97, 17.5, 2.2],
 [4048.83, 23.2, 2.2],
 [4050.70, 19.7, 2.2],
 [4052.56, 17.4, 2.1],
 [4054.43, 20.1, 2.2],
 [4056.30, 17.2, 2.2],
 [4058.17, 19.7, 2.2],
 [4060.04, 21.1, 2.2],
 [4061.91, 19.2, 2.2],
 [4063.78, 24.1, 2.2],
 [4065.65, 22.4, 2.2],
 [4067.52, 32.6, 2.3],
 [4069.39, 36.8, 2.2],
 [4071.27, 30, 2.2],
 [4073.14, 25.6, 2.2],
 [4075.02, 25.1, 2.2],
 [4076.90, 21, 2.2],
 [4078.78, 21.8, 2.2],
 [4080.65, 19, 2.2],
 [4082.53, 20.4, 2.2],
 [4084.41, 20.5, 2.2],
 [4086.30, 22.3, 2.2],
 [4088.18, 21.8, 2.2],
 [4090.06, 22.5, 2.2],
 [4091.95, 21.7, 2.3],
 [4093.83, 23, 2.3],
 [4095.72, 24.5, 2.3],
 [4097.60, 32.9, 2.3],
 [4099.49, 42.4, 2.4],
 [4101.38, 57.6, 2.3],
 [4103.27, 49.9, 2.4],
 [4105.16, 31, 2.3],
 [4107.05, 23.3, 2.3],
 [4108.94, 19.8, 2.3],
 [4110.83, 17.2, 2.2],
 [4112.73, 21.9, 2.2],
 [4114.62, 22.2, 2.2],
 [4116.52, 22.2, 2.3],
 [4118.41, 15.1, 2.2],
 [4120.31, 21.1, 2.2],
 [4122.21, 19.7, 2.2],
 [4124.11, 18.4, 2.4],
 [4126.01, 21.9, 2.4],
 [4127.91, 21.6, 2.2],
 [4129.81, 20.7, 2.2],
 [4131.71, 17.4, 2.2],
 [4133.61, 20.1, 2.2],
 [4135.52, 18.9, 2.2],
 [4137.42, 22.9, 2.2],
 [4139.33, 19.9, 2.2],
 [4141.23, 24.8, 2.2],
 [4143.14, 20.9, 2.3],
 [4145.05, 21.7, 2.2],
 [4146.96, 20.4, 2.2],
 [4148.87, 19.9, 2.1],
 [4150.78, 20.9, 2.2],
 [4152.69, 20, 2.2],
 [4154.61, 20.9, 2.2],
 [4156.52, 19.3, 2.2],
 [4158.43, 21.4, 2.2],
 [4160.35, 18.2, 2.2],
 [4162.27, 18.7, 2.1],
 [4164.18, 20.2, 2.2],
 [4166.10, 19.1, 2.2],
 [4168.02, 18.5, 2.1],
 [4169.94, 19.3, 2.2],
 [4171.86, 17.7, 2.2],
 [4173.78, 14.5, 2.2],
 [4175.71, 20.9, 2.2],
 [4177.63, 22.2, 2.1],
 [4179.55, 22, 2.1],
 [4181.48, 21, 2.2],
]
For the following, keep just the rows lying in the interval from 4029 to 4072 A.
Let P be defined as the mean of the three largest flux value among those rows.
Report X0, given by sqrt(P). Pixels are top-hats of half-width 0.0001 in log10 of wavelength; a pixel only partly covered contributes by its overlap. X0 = 5.8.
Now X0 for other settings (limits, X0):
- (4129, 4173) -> 4.8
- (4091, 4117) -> 7.1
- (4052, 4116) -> 7.1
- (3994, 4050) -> 4.9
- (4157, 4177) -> 4.6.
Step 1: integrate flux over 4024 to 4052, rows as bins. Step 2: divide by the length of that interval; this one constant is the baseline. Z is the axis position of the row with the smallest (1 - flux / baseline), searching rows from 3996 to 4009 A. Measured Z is 4004.33 A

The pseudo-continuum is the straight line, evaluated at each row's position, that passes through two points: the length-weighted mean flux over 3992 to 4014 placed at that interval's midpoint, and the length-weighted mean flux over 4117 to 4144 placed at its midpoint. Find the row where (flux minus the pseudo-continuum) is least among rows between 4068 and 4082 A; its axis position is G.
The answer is 4080.65 A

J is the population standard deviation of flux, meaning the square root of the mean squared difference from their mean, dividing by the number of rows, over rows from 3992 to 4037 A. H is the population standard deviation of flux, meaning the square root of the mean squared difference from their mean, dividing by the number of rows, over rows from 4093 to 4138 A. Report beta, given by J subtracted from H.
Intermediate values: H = 10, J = 1.9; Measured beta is 8.4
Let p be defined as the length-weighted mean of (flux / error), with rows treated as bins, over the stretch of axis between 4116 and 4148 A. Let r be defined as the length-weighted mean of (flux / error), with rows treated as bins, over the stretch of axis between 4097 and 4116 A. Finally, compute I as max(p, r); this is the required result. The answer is 13.7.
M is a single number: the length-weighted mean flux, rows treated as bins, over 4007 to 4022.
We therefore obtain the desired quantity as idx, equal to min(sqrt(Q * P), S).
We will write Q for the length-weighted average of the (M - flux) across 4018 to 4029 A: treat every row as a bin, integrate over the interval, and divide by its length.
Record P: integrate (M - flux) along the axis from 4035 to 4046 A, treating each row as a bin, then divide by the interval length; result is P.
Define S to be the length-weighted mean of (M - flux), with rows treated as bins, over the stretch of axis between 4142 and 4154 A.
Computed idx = 0.6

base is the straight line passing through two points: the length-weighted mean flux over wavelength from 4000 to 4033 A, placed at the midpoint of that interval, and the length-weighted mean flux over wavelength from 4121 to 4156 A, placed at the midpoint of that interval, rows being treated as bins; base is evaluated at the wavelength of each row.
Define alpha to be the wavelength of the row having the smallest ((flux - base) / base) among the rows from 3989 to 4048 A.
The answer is 4045.11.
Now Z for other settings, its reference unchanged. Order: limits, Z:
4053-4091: 4069.39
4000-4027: 4004.33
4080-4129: 4101.38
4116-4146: 4141.23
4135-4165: 4141.23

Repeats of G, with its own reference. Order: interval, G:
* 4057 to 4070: 4061.91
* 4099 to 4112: 4110.83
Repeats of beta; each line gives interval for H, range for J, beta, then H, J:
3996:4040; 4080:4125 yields -8.1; 2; 10.2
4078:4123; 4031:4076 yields 5.0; 10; 5.2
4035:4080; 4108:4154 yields 3.0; 5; 2.0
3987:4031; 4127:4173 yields 0.2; 2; 1.6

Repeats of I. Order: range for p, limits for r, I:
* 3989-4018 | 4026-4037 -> 9.5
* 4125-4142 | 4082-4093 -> 9.7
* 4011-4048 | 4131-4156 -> 9.4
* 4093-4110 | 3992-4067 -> 14.5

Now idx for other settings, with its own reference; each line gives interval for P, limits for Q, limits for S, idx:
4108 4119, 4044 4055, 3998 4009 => -1.1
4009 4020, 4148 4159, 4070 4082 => -2.7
